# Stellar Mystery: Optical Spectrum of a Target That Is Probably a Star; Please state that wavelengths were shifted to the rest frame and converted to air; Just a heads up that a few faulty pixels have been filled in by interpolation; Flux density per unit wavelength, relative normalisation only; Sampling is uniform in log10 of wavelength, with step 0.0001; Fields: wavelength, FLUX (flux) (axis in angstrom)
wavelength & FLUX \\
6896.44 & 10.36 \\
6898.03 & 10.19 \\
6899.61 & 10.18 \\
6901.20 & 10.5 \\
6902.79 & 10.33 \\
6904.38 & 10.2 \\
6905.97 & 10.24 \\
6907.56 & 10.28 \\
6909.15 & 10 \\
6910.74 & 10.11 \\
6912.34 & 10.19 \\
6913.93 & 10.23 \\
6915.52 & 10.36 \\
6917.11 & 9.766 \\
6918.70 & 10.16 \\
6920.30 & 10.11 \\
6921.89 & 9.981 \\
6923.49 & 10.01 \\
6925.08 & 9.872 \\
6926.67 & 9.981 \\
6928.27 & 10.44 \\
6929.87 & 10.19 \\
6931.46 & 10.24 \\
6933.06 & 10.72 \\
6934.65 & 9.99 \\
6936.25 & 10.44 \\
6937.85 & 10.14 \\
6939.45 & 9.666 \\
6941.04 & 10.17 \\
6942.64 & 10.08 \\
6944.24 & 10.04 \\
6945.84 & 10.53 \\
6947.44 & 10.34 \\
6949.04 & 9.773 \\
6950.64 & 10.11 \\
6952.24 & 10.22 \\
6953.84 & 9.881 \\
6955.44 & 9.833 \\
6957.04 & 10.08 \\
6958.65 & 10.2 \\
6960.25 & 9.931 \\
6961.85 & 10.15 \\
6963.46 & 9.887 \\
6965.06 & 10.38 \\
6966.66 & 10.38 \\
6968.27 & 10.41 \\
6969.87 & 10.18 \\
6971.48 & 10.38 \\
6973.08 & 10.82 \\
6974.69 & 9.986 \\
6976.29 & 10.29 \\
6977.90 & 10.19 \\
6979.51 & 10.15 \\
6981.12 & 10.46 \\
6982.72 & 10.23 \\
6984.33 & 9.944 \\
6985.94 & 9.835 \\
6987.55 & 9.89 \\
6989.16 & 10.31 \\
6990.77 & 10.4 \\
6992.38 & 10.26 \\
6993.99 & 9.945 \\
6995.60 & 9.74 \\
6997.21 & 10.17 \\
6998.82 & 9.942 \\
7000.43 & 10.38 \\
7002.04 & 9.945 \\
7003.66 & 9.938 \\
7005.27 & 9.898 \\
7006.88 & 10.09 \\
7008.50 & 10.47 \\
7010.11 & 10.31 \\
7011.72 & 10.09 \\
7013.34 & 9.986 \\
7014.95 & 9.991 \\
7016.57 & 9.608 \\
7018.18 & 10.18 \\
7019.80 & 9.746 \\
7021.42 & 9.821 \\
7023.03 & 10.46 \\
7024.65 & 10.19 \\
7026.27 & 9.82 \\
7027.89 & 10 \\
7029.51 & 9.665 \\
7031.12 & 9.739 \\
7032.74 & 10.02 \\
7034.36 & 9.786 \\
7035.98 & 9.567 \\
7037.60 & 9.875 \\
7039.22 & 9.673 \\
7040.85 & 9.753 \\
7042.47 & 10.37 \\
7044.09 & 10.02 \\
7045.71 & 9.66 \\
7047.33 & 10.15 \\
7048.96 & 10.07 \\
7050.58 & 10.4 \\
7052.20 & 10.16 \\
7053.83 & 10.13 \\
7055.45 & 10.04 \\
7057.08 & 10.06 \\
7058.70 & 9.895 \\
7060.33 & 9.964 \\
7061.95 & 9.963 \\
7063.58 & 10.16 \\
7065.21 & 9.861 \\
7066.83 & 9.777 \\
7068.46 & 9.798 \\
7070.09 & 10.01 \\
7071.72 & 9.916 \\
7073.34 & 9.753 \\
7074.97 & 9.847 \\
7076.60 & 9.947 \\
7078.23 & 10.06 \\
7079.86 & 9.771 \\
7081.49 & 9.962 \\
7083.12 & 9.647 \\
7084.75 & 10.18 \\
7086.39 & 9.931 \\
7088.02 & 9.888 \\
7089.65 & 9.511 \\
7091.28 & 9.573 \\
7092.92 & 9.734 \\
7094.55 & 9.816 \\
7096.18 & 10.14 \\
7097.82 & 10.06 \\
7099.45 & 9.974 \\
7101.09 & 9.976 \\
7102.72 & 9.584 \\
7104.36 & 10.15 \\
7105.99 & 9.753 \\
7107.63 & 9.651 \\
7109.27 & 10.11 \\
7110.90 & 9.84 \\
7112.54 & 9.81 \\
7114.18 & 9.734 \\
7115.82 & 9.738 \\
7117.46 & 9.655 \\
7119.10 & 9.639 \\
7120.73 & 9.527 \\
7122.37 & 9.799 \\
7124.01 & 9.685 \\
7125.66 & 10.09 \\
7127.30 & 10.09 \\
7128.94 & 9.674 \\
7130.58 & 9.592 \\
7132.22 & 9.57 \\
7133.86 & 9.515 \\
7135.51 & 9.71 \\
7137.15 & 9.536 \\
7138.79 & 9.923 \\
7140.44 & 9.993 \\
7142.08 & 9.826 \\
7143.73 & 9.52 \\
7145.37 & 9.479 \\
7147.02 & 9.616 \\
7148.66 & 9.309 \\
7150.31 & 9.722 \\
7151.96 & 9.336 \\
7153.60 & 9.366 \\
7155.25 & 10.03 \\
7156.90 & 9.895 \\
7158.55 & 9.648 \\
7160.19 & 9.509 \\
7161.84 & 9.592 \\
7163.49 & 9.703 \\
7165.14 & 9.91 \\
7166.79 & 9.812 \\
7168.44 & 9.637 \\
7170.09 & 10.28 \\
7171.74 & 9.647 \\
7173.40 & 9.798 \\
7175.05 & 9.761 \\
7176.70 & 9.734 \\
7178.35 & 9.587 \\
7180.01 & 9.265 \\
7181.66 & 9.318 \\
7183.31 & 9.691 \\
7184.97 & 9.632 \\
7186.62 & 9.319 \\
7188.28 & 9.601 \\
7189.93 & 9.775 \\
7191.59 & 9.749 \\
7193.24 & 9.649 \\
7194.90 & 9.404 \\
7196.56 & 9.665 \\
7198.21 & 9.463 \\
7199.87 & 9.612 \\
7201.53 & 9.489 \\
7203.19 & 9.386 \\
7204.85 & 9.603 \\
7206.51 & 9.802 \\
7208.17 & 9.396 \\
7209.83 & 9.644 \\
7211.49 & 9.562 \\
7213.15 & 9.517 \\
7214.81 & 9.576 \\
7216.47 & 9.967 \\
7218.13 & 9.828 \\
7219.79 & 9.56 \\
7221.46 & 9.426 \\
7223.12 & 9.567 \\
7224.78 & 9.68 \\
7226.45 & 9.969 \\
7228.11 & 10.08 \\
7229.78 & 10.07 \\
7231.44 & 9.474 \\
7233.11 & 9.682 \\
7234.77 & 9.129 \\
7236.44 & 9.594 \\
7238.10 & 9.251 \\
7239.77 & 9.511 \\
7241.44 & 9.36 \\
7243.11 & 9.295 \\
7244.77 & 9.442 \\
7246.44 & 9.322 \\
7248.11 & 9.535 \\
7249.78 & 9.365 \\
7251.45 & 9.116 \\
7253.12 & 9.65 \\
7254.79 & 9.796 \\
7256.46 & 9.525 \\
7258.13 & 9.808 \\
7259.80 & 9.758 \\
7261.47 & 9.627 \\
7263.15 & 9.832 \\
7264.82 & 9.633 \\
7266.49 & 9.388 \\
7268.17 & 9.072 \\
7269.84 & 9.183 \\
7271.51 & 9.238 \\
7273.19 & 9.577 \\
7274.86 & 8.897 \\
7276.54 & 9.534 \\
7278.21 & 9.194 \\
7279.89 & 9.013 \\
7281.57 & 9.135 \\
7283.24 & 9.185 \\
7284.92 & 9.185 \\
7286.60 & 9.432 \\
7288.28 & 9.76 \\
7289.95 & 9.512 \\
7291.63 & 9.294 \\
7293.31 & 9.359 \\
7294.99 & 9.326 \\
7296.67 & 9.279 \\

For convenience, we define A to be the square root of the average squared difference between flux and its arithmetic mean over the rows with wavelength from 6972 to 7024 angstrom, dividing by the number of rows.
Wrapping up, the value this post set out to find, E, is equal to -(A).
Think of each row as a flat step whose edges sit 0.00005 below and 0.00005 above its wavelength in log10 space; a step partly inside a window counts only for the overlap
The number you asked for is -0.260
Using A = 0.260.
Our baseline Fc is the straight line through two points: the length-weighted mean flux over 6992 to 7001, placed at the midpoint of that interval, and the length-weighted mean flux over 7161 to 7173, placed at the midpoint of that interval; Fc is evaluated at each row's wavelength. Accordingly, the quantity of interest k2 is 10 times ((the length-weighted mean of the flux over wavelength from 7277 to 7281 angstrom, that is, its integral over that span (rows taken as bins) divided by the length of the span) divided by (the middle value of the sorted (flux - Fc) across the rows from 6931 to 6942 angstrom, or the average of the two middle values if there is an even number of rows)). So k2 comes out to 4499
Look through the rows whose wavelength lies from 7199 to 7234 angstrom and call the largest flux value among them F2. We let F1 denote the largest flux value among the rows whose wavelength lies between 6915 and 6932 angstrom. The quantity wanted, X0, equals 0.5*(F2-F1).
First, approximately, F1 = 10.44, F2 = 10.08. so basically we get -0.18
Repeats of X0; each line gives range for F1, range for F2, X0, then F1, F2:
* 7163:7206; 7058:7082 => -0.06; 10.28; 10.16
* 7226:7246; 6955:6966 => 0.15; 10.08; 10.38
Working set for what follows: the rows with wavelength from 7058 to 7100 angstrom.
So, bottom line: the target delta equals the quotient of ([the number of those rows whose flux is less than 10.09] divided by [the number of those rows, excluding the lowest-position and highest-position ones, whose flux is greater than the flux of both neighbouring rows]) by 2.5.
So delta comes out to 1.31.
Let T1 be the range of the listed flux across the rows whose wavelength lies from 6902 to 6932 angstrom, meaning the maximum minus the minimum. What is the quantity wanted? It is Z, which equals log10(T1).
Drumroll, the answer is -0.17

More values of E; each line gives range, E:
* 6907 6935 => -0.216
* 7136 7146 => -0.208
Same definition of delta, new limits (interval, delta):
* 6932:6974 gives 0.57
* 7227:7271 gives 1.30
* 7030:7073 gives 0.89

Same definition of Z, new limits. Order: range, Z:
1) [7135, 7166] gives -0.14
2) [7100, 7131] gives -0.21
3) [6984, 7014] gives -0.14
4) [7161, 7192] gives 0.01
